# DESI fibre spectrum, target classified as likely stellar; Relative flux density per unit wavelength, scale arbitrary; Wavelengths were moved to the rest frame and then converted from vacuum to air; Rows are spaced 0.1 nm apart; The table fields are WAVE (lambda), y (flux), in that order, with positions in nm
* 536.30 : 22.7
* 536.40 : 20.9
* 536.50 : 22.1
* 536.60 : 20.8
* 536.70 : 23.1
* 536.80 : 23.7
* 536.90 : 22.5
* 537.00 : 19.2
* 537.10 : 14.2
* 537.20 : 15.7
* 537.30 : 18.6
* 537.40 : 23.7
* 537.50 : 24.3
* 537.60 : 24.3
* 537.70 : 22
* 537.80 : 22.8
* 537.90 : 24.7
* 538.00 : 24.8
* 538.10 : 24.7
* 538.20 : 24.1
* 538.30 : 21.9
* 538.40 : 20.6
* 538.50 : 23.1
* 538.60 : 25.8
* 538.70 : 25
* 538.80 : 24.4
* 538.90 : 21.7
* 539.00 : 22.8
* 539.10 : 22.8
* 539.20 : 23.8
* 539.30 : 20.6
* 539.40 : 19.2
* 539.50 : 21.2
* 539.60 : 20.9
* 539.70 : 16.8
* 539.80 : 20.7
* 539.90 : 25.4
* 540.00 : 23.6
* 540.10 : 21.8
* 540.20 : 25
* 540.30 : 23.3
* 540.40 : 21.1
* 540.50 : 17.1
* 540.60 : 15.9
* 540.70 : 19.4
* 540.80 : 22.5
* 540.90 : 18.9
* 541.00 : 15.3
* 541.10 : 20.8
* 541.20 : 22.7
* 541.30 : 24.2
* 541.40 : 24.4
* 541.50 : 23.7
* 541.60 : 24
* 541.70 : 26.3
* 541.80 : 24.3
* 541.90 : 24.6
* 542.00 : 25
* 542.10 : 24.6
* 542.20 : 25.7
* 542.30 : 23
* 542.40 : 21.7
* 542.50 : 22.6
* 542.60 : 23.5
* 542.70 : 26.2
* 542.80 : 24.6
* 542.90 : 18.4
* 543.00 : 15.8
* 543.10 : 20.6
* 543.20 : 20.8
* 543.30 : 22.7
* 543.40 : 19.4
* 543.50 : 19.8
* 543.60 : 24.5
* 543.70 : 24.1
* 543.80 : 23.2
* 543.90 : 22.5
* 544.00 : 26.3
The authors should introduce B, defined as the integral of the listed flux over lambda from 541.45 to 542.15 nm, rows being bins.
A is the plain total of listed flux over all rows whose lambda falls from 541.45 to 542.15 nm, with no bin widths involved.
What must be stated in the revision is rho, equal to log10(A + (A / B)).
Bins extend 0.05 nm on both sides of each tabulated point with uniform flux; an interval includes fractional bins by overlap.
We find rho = 2.26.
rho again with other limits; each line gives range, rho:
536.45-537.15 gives 2.19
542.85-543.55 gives 2.17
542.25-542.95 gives 2.23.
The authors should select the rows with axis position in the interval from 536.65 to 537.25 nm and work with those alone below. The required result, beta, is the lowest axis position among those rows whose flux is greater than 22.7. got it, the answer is 536.70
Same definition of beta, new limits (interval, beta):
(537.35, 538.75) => 537.40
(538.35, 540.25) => 538.50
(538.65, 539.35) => 538.70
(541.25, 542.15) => 541.30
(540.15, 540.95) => 540.20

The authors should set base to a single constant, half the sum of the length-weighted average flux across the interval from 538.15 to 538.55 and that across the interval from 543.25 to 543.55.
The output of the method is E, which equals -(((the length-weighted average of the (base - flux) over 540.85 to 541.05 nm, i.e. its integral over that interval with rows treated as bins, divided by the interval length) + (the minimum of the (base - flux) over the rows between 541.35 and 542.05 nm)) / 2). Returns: 0.2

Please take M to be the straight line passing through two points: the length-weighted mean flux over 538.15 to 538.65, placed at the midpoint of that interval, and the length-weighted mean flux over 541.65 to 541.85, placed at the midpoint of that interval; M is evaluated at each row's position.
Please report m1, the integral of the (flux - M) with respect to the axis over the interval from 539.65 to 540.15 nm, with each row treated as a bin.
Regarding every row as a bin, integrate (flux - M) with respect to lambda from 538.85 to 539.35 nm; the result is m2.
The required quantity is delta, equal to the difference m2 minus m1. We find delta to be 0.6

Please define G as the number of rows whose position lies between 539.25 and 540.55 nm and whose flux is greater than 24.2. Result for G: 2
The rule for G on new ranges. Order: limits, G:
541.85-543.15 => 6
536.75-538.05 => 4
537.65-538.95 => 6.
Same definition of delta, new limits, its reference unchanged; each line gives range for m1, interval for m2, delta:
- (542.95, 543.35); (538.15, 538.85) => 2.8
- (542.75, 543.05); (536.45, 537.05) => 1.9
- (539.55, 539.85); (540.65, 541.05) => -0.9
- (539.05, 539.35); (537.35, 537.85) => 0.8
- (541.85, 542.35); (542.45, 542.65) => -0.1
